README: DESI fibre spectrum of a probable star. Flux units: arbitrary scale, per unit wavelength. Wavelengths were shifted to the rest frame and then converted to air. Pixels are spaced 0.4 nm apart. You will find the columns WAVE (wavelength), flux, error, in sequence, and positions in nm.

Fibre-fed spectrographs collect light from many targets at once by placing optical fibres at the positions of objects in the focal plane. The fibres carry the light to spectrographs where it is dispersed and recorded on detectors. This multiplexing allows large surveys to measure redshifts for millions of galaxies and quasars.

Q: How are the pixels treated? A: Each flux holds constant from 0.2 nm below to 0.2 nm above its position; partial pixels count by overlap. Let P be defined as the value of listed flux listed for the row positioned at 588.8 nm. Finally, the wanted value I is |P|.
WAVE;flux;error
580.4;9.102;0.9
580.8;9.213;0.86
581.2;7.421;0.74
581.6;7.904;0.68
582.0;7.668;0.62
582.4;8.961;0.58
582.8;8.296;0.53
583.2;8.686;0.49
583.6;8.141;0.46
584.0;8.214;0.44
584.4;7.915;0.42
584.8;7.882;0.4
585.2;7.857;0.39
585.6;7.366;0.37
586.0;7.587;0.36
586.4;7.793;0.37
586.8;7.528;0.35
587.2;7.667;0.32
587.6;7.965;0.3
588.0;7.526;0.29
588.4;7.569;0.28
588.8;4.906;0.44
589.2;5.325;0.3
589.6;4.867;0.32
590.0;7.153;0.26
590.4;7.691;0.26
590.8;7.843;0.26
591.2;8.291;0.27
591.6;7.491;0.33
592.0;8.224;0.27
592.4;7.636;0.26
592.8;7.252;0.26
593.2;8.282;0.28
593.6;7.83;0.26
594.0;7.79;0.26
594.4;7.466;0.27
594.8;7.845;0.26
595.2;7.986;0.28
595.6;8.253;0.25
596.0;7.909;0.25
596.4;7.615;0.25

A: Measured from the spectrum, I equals 4.9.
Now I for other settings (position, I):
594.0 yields 7.8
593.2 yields 8.3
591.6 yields 7.5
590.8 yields 7.8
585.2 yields 7.9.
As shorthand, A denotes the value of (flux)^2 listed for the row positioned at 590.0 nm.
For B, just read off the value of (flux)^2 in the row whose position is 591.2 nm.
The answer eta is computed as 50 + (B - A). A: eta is 68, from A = 51.2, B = 69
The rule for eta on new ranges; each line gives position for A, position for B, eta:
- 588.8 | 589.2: 54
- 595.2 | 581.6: 49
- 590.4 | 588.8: 15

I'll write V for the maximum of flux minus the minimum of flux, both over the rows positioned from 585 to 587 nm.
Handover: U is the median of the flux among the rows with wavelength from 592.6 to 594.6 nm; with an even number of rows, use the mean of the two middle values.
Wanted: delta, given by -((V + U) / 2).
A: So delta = -4.1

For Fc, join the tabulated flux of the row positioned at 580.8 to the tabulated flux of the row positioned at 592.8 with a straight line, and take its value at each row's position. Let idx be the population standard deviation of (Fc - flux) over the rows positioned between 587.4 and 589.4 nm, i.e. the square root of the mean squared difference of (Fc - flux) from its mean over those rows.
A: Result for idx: 1.2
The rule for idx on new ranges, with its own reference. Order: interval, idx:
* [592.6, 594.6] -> 0.4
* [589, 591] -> 1.3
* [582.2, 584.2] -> 0.3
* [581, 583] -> 0.6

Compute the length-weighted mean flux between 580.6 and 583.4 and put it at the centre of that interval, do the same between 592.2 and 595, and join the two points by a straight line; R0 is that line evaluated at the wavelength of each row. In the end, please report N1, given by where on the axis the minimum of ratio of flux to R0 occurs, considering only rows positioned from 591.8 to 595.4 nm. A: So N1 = 592.8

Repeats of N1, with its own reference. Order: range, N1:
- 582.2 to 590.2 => 589.6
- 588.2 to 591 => 589.6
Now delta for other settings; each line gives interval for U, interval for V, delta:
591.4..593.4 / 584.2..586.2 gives -4.1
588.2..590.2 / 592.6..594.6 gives -3.2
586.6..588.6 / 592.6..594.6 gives -4.3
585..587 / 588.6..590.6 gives -5.2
